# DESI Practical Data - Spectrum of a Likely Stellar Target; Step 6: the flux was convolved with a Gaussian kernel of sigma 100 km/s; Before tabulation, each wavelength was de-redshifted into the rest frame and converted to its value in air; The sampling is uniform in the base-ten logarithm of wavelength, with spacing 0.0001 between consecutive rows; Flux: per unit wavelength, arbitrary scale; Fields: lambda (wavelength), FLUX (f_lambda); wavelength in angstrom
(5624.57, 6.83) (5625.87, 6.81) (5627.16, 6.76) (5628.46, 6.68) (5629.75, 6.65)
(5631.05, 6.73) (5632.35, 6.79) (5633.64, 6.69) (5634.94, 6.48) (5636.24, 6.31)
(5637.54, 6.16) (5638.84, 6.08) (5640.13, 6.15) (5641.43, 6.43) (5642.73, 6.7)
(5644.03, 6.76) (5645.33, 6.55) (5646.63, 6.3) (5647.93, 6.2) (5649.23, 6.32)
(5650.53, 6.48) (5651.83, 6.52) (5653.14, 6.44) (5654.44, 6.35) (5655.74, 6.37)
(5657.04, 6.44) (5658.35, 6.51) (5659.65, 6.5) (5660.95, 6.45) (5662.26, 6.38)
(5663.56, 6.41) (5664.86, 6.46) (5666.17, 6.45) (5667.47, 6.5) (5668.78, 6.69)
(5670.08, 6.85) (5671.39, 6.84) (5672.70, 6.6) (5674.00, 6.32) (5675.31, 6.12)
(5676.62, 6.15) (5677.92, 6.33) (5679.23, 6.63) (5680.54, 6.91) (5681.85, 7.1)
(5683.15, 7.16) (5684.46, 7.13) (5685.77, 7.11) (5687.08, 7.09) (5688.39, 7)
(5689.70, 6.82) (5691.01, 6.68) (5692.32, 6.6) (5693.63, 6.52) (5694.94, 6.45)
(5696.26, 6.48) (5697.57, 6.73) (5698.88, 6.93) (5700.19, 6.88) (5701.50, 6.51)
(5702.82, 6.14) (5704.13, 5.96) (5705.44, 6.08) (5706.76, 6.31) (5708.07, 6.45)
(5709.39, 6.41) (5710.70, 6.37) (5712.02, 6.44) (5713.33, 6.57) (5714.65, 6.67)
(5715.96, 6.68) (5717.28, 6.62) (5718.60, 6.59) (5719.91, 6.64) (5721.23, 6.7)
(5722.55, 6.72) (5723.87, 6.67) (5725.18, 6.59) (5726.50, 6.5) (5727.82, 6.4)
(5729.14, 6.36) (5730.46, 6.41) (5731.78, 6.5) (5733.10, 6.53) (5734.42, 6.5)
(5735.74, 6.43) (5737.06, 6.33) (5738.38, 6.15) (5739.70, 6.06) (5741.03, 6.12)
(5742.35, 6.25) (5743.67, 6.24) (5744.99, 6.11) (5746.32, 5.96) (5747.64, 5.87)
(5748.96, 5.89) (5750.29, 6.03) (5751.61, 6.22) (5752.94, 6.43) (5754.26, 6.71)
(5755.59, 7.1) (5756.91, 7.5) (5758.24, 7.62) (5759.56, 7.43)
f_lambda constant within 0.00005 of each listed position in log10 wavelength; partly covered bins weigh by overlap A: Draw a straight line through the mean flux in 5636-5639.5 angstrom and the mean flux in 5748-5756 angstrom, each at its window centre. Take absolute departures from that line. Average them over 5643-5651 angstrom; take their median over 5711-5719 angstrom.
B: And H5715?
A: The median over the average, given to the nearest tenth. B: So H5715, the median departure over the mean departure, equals 1.2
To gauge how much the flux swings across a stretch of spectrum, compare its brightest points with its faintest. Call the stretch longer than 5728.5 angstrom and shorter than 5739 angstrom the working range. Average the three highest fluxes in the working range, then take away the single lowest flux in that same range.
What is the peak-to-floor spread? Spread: 0.36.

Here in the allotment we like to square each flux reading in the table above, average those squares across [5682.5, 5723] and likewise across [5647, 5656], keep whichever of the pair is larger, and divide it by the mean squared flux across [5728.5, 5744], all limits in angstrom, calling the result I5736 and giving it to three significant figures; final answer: 1.10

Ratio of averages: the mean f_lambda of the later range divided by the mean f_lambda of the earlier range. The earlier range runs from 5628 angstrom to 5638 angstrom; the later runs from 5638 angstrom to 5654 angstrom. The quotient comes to 0.98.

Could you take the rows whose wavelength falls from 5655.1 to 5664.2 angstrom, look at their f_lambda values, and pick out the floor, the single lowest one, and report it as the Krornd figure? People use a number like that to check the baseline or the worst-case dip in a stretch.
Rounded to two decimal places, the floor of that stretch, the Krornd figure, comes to 6.37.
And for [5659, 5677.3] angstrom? 6.12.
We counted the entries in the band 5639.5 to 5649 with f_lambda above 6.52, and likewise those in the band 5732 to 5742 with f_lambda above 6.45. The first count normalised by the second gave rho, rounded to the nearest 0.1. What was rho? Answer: 1.5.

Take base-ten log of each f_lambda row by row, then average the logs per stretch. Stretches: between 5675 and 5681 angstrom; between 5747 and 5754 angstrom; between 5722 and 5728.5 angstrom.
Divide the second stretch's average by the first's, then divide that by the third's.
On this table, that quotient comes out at 1.19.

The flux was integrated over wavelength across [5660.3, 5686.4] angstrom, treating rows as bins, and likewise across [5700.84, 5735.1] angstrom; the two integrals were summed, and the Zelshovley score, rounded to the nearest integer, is 395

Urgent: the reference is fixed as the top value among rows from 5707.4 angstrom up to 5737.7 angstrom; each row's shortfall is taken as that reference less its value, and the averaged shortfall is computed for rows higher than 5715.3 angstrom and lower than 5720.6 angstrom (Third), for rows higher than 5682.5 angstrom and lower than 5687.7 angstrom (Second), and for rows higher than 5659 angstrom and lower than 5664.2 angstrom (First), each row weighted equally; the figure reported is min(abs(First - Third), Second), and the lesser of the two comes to -0.40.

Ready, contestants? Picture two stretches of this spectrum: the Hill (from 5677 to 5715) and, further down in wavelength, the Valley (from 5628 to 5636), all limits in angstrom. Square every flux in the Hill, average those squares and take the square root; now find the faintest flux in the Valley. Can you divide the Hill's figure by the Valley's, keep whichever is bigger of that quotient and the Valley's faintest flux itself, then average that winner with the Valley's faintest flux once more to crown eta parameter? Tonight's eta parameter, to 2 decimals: 6.48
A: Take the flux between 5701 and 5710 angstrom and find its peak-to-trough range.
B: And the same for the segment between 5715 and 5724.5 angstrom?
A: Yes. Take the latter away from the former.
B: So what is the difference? 0.42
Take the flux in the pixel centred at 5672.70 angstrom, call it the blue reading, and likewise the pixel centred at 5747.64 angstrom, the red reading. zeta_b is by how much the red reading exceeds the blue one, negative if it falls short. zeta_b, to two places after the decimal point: -0.73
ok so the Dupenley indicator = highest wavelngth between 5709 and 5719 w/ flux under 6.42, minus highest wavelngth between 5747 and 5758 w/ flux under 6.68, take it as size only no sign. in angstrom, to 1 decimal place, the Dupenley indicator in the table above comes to 42.2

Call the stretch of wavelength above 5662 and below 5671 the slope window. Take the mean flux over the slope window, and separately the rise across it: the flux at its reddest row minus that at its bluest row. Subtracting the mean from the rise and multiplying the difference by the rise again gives -3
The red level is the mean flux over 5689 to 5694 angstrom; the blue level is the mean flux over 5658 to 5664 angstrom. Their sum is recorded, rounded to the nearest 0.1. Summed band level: 13.1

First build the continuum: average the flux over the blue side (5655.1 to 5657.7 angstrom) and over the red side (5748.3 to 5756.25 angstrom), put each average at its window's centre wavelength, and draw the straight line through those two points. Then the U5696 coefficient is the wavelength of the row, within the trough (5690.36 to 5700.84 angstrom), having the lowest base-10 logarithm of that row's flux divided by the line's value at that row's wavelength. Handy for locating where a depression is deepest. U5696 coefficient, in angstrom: 5694.94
